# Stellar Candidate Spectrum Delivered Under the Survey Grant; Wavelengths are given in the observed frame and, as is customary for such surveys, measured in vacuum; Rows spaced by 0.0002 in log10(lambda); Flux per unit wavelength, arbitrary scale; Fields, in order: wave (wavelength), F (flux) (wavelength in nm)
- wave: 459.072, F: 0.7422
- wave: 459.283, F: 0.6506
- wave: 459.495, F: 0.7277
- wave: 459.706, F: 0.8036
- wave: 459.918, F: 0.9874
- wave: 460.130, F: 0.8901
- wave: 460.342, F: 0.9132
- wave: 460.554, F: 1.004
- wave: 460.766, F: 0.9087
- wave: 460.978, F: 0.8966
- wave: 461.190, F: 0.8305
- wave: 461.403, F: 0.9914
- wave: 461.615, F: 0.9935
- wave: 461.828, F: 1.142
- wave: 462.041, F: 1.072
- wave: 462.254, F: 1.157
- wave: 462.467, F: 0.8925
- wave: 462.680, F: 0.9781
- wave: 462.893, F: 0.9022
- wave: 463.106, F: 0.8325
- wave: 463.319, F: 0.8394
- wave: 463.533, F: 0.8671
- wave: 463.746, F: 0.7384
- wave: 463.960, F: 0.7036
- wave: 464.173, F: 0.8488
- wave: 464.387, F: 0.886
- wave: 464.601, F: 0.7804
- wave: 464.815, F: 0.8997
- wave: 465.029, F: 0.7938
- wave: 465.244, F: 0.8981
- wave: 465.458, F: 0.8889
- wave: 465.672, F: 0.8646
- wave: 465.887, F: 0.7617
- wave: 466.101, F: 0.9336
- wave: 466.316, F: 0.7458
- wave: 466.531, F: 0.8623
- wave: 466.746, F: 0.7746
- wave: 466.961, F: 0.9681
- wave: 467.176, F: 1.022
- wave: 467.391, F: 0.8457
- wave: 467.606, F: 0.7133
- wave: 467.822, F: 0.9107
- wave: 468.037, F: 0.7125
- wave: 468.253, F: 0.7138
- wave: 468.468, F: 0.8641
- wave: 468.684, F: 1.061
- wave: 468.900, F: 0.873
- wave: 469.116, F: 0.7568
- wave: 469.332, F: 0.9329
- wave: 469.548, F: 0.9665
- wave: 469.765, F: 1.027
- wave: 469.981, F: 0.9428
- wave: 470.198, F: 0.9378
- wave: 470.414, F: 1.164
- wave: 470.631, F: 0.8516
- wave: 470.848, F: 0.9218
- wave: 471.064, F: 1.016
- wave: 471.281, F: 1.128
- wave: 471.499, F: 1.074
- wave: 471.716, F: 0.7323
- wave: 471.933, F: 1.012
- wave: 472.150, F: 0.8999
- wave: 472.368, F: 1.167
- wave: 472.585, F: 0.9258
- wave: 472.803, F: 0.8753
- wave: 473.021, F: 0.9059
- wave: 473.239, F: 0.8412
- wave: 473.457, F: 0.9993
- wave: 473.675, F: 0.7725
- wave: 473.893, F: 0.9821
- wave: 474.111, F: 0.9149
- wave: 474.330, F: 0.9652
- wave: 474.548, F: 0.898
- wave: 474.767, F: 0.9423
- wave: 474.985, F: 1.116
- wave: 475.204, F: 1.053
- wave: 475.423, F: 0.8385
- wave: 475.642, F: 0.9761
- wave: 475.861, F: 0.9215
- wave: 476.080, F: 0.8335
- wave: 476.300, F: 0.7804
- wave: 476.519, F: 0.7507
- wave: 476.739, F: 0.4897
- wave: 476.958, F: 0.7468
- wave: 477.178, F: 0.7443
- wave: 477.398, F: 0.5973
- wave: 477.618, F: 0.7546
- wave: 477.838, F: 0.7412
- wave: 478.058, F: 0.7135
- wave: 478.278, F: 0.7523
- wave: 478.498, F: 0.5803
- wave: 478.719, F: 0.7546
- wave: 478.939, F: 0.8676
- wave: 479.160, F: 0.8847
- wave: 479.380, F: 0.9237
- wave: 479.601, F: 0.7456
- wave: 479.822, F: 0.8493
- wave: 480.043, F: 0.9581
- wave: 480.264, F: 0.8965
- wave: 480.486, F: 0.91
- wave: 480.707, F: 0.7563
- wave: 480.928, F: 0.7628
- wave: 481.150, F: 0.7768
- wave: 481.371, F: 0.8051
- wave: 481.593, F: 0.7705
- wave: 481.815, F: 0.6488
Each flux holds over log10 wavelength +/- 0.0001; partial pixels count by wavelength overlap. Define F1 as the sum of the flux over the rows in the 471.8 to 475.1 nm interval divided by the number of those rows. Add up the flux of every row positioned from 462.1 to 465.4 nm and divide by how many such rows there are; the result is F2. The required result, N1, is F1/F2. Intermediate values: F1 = 0.95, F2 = 0.87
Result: 1.09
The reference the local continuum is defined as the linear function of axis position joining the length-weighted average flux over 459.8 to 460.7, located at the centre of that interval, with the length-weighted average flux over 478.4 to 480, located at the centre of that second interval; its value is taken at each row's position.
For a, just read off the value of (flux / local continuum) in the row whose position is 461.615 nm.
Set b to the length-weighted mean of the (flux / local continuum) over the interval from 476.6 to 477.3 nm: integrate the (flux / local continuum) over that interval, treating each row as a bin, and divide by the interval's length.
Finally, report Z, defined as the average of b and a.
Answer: 0.93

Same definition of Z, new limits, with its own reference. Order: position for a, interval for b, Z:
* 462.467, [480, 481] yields 1.01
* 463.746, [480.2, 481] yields 0.92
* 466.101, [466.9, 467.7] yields 1.01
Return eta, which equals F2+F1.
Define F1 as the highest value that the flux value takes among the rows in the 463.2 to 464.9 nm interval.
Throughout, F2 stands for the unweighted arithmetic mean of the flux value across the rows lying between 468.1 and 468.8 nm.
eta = 1.78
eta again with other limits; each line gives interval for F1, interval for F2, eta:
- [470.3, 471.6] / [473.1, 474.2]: 2.07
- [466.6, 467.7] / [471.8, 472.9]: 2.00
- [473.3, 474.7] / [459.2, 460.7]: 1.85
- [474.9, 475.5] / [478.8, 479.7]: 1.97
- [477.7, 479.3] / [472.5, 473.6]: 1.79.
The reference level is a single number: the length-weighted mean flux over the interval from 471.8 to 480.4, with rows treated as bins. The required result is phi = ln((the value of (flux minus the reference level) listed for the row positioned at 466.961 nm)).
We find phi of -2.2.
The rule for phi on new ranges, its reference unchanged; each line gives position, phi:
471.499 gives -1.5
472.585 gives -2.6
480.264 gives -3.2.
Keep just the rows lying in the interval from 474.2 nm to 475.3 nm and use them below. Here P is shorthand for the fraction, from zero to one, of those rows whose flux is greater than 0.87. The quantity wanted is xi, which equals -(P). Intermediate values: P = 1.00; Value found -1.00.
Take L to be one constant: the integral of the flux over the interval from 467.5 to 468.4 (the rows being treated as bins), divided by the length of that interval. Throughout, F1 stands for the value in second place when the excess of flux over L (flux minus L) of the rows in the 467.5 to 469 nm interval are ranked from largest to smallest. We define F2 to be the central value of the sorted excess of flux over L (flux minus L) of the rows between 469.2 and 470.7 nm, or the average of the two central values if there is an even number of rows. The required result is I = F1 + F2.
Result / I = 0.32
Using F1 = 0.14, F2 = 0.18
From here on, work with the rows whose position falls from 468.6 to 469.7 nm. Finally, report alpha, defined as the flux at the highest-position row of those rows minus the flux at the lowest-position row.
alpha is -0.09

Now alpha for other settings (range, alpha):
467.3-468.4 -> -0.13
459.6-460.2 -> 0.09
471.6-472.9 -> 0.14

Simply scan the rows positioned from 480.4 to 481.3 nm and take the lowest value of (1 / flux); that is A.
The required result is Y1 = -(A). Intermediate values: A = 1.10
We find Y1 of -1.10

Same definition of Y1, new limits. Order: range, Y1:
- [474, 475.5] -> -0.90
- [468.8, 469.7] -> -1.03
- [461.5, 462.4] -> -0.86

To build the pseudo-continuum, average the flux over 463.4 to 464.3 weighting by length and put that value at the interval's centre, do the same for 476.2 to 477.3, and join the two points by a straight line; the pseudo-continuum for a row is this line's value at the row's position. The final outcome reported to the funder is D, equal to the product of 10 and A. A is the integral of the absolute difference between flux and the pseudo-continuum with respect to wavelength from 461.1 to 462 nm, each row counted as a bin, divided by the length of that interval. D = 1.89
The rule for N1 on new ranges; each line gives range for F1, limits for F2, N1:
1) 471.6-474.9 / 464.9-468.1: 1.09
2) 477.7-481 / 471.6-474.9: 0.87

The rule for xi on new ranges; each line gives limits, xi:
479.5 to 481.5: -0.33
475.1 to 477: -0.33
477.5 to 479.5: -0.22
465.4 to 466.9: -0.29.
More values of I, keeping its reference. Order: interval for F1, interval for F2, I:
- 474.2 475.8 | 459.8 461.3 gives 0.43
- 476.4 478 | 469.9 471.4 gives 0.16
